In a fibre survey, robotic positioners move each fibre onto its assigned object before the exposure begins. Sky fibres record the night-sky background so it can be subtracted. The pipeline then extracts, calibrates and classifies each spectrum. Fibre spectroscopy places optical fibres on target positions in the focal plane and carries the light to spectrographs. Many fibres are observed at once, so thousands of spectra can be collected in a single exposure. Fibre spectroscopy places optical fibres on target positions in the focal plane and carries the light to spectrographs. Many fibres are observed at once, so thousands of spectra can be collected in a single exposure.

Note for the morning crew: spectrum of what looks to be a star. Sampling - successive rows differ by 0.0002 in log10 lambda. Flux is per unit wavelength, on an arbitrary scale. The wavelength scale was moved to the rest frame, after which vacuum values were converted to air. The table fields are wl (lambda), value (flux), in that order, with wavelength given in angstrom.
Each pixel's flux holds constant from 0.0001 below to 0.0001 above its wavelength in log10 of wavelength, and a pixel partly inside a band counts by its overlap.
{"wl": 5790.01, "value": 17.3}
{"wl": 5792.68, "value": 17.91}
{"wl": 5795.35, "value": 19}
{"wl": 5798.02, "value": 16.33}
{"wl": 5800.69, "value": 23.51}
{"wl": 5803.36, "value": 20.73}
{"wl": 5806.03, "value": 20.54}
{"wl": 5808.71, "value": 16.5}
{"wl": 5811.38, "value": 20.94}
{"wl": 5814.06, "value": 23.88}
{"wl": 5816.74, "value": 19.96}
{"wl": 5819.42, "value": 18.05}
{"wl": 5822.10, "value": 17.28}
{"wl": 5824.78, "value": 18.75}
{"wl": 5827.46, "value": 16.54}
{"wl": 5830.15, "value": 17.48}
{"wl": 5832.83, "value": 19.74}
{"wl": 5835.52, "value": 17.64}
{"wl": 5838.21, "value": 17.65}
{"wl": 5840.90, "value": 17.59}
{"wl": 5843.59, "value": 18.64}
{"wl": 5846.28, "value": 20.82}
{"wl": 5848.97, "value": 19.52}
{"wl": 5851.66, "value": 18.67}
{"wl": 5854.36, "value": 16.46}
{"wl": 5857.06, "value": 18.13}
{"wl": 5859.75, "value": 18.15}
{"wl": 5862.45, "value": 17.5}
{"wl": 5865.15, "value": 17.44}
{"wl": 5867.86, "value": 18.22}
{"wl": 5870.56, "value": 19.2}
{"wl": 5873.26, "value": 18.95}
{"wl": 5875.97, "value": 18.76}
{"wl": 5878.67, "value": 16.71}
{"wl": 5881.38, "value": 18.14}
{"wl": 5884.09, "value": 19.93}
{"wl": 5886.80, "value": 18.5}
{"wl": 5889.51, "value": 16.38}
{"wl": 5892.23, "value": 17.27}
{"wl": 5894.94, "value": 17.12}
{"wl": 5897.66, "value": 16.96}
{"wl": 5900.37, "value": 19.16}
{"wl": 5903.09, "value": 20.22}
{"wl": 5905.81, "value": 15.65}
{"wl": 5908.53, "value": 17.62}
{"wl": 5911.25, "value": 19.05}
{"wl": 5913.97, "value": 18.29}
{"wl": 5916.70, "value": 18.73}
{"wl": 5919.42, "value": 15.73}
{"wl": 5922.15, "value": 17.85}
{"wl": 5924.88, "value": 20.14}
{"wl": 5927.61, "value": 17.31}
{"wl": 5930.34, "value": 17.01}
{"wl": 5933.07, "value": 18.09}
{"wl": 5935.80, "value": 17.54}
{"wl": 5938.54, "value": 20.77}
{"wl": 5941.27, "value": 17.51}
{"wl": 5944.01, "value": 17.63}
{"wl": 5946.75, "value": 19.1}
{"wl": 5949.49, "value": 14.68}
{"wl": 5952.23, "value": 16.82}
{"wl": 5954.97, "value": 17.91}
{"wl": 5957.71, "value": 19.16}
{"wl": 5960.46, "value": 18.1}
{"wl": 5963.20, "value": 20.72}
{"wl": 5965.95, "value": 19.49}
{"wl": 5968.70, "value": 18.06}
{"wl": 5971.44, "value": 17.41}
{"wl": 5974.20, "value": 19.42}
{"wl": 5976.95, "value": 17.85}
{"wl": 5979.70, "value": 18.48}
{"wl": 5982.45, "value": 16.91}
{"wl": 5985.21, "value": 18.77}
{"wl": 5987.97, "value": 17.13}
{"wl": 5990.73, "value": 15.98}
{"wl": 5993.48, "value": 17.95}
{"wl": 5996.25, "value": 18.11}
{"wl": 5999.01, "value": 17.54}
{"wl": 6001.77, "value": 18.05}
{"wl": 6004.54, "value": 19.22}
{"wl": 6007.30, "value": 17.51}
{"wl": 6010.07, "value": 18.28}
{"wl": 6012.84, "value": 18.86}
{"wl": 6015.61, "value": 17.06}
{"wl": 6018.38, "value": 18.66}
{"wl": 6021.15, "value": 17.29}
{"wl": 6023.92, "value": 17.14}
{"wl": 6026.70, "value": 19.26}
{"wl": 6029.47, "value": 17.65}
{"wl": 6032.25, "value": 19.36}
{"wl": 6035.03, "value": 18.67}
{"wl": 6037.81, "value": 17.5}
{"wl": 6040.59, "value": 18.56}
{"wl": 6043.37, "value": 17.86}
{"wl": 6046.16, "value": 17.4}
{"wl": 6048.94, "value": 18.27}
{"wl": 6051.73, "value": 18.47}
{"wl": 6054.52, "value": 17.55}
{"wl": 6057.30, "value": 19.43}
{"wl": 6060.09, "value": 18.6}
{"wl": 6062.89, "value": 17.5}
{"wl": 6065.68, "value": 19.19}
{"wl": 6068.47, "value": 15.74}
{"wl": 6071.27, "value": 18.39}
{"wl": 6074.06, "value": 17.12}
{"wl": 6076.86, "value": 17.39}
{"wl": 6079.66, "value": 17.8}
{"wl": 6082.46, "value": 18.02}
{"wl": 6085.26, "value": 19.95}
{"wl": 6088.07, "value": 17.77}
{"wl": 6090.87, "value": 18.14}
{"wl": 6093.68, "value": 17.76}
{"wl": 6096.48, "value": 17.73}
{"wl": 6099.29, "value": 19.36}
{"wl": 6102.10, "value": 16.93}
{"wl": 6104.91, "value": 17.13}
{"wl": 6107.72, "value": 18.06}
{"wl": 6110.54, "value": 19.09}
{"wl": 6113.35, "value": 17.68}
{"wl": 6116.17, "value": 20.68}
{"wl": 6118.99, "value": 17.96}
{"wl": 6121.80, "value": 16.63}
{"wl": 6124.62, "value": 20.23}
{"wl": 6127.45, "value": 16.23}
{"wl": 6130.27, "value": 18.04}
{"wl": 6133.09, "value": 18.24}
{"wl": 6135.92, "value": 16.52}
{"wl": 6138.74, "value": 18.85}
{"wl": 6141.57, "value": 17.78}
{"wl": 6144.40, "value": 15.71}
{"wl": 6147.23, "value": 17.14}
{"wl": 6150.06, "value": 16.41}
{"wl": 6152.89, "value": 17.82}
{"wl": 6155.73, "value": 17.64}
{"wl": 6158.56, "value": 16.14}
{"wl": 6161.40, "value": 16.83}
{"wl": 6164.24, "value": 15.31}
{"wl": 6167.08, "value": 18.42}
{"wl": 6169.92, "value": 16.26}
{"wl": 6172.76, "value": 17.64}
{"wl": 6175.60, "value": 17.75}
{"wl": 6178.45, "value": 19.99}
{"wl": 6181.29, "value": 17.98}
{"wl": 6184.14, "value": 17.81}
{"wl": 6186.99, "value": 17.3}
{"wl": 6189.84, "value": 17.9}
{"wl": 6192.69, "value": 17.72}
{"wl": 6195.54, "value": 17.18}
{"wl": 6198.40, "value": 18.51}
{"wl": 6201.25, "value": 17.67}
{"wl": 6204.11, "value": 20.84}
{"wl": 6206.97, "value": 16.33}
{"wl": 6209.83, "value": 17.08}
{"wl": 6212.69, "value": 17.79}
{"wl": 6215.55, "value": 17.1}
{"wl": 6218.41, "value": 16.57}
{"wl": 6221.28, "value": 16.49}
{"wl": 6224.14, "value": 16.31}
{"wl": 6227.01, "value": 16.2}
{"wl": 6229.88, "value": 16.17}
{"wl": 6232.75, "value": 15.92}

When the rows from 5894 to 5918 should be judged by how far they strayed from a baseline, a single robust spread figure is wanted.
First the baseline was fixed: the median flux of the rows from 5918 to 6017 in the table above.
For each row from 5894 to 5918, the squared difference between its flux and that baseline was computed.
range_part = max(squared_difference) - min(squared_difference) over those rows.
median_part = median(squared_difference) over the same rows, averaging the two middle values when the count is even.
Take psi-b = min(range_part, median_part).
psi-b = 0.9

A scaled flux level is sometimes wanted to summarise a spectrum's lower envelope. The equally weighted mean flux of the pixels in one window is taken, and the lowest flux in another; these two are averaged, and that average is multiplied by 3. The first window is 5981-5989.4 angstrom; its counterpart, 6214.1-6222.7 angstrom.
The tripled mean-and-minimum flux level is 51.1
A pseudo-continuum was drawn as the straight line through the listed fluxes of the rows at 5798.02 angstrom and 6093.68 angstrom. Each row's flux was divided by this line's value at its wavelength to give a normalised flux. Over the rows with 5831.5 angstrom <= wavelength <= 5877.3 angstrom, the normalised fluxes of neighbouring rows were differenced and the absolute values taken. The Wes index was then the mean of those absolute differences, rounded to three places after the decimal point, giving 0.054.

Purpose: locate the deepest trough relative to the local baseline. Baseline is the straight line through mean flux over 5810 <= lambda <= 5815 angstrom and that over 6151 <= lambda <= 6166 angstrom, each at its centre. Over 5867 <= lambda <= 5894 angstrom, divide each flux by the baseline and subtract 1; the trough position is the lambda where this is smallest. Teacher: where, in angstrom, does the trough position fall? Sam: 5889.51 angstrom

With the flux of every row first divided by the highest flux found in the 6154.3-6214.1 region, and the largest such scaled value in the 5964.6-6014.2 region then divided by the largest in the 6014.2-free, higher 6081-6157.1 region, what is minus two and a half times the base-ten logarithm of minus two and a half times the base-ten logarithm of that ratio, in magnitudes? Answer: 2.98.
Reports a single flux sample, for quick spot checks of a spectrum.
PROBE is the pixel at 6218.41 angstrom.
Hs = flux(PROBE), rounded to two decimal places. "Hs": 16.57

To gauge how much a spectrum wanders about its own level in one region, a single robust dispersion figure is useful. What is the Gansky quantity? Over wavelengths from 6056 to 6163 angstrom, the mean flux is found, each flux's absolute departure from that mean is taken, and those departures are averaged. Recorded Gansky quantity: 0.89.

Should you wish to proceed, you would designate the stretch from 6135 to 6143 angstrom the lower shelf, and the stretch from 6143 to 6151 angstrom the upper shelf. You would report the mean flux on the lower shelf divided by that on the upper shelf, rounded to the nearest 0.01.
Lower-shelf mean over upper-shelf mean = 1.08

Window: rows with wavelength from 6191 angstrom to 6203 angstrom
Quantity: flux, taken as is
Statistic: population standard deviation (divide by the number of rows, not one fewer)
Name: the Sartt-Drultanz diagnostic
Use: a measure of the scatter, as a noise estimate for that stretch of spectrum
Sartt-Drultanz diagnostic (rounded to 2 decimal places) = 0.48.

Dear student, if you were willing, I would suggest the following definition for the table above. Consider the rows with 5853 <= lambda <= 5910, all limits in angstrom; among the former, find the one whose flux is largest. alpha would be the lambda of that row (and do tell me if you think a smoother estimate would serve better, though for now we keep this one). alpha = 5903.09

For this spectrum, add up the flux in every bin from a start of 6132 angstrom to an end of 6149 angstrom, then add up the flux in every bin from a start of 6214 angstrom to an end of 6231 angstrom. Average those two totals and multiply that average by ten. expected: 1015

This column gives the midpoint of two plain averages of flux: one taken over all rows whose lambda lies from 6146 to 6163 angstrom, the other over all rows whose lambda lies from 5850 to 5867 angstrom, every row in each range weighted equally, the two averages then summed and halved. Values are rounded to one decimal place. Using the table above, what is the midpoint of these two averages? 17.4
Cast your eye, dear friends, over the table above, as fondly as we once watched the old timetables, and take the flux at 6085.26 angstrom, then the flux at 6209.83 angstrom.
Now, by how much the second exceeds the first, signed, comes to -2.9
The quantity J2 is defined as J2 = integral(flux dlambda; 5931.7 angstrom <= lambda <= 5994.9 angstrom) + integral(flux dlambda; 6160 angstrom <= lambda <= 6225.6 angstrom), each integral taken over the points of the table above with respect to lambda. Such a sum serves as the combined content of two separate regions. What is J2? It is 2290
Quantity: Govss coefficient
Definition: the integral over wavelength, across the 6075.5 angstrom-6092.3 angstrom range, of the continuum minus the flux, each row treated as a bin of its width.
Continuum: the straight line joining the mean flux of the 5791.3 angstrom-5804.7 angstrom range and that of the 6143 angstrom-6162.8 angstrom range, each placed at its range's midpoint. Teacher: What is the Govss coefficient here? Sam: -14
